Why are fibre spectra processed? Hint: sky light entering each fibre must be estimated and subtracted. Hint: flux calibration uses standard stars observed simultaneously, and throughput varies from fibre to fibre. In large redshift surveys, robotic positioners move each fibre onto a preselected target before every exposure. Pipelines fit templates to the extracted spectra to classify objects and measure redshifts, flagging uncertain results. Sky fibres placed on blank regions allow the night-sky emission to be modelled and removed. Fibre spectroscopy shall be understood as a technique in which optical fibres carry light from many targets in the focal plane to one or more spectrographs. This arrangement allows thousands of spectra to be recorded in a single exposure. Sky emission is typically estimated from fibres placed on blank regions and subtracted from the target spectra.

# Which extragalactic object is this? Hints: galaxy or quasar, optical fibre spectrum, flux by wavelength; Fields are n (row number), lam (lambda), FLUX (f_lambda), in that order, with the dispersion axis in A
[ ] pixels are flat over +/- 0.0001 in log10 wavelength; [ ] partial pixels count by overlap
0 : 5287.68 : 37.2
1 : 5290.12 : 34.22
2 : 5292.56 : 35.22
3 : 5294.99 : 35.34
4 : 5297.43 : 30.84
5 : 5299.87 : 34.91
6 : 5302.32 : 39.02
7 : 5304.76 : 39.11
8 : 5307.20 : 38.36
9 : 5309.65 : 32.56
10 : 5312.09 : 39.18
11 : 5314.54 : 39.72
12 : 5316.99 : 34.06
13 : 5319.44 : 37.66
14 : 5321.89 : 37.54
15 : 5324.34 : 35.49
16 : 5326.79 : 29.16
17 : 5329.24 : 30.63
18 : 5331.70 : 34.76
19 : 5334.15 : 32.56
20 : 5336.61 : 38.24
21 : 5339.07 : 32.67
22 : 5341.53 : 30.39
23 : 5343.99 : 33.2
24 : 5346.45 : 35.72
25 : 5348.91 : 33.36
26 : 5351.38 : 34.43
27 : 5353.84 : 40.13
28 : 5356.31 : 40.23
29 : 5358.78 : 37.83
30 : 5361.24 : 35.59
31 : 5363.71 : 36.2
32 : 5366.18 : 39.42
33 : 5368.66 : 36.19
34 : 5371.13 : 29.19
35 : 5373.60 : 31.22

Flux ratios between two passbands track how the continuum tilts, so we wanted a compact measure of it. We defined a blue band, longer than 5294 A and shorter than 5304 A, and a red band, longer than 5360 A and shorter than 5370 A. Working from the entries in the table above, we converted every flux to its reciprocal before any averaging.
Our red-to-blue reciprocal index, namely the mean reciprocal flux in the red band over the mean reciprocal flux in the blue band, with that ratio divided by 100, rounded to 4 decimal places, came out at 0.0095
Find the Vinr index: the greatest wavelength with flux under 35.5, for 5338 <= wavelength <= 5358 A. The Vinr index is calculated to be 5351.38 A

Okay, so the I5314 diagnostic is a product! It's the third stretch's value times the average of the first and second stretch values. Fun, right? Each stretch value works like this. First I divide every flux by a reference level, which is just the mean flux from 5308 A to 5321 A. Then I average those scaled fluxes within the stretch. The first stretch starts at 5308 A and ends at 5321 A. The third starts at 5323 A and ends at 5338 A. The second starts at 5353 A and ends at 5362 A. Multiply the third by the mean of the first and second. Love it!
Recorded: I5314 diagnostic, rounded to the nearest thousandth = 0.936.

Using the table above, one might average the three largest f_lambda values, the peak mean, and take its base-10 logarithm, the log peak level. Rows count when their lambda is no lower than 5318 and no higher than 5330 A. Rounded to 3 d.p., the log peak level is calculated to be 1.567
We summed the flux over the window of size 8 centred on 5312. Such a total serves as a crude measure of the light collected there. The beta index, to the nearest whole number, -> 111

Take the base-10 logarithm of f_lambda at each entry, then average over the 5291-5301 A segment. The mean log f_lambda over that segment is 1.53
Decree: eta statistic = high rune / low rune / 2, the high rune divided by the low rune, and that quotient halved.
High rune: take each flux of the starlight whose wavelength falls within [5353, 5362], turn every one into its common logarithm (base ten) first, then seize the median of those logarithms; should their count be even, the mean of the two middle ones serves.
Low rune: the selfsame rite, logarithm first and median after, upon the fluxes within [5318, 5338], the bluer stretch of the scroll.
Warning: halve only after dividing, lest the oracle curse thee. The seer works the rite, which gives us 0.515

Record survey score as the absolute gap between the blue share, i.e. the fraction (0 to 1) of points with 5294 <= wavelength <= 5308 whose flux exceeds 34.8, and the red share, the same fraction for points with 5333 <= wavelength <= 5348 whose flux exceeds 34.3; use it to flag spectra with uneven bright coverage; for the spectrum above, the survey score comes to 0.5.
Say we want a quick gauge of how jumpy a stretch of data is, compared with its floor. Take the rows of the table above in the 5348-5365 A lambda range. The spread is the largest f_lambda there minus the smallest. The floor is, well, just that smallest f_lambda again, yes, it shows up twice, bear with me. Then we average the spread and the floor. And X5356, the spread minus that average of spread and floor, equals -13.2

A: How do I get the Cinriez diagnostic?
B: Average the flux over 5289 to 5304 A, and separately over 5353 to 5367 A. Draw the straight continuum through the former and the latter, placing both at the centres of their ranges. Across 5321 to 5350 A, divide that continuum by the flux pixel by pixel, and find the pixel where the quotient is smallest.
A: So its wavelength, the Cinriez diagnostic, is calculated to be 5321.89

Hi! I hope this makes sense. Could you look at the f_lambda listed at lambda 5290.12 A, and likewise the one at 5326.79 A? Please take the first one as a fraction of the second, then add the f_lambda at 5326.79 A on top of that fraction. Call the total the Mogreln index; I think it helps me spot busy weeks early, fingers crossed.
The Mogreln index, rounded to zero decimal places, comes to 30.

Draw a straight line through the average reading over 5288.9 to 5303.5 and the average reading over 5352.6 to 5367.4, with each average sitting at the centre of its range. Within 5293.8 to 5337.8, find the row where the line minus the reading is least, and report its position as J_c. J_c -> 5314.54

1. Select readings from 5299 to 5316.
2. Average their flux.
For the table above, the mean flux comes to 38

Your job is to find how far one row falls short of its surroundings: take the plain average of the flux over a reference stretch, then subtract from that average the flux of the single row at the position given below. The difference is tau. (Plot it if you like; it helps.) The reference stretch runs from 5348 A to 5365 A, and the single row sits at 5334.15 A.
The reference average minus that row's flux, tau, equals 4.3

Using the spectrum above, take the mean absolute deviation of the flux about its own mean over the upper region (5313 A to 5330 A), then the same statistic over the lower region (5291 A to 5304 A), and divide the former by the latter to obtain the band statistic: 1.8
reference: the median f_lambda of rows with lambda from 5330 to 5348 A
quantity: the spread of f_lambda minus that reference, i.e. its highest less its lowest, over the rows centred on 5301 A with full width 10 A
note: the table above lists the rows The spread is 8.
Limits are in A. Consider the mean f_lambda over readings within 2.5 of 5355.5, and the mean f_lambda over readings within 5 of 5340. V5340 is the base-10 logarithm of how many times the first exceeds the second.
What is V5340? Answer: 0.08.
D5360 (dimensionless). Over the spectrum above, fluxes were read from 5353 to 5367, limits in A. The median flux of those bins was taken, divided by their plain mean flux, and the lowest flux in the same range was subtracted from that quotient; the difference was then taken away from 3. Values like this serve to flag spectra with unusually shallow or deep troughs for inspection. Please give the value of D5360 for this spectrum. 38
